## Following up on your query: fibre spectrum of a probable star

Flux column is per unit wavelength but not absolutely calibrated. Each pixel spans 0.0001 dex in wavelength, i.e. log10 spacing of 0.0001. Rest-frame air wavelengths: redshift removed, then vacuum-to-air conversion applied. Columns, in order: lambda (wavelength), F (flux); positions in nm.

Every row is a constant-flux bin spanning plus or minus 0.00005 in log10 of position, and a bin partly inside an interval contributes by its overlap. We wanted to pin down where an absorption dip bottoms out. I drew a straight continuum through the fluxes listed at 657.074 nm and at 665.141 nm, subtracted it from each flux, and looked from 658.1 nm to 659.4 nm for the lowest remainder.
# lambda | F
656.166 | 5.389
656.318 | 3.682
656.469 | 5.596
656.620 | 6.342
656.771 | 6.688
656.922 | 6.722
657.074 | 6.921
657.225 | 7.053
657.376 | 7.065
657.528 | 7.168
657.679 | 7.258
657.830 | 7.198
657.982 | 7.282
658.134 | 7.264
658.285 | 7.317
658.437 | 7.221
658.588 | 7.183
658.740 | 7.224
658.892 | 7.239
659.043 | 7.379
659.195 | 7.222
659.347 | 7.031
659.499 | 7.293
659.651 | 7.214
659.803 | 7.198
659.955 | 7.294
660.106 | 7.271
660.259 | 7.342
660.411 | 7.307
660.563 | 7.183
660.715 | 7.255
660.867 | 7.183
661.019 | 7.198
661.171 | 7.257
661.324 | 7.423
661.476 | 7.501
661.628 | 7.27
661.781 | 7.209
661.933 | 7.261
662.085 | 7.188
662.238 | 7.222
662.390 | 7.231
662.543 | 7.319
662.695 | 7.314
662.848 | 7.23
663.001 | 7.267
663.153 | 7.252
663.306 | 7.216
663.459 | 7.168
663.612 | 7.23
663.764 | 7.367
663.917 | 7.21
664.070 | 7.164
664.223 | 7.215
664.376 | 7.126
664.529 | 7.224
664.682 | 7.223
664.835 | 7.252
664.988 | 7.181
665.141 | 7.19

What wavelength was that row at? 659.347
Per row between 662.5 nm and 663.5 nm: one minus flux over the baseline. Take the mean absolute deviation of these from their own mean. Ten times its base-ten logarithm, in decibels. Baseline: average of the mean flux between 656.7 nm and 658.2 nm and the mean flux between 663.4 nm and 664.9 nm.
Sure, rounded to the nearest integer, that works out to -22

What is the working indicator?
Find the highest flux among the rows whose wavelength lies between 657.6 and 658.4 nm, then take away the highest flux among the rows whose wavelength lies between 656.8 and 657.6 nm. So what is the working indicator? 0.15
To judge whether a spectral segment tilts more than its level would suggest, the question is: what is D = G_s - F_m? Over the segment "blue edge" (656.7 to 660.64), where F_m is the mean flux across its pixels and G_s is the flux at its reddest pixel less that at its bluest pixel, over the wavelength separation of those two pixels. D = -7.04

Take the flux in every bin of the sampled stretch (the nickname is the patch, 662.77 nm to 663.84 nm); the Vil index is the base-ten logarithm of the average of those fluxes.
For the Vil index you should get 0.8602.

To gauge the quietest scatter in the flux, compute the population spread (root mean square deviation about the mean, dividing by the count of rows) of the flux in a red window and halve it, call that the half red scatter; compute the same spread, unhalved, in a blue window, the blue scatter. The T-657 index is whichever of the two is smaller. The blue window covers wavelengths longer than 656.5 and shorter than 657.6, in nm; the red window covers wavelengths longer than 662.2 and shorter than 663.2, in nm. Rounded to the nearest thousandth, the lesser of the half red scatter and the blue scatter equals 0.019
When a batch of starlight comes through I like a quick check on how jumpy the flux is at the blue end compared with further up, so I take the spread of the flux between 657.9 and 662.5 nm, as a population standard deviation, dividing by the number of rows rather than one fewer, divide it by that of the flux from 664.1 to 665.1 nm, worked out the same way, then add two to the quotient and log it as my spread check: 4.06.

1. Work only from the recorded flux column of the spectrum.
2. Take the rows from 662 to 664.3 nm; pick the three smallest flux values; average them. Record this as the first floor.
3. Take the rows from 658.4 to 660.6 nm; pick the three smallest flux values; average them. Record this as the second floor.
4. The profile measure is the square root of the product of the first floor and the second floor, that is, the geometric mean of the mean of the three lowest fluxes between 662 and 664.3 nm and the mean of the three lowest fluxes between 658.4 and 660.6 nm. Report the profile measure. 7.15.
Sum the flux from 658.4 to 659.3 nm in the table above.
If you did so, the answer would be 43.5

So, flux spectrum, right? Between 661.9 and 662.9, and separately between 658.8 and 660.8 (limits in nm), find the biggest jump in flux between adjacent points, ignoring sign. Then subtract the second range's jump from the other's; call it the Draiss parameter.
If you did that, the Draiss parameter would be -0.174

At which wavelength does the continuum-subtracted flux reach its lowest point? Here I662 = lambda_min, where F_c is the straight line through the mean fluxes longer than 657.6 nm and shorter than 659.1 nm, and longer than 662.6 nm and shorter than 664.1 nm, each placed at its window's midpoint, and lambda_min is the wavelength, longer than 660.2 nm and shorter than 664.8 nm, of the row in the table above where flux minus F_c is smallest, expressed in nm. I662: 664.376 nm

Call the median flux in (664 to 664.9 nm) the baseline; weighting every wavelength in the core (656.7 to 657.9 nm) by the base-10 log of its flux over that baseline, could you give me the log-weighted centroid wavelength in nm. 656.98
